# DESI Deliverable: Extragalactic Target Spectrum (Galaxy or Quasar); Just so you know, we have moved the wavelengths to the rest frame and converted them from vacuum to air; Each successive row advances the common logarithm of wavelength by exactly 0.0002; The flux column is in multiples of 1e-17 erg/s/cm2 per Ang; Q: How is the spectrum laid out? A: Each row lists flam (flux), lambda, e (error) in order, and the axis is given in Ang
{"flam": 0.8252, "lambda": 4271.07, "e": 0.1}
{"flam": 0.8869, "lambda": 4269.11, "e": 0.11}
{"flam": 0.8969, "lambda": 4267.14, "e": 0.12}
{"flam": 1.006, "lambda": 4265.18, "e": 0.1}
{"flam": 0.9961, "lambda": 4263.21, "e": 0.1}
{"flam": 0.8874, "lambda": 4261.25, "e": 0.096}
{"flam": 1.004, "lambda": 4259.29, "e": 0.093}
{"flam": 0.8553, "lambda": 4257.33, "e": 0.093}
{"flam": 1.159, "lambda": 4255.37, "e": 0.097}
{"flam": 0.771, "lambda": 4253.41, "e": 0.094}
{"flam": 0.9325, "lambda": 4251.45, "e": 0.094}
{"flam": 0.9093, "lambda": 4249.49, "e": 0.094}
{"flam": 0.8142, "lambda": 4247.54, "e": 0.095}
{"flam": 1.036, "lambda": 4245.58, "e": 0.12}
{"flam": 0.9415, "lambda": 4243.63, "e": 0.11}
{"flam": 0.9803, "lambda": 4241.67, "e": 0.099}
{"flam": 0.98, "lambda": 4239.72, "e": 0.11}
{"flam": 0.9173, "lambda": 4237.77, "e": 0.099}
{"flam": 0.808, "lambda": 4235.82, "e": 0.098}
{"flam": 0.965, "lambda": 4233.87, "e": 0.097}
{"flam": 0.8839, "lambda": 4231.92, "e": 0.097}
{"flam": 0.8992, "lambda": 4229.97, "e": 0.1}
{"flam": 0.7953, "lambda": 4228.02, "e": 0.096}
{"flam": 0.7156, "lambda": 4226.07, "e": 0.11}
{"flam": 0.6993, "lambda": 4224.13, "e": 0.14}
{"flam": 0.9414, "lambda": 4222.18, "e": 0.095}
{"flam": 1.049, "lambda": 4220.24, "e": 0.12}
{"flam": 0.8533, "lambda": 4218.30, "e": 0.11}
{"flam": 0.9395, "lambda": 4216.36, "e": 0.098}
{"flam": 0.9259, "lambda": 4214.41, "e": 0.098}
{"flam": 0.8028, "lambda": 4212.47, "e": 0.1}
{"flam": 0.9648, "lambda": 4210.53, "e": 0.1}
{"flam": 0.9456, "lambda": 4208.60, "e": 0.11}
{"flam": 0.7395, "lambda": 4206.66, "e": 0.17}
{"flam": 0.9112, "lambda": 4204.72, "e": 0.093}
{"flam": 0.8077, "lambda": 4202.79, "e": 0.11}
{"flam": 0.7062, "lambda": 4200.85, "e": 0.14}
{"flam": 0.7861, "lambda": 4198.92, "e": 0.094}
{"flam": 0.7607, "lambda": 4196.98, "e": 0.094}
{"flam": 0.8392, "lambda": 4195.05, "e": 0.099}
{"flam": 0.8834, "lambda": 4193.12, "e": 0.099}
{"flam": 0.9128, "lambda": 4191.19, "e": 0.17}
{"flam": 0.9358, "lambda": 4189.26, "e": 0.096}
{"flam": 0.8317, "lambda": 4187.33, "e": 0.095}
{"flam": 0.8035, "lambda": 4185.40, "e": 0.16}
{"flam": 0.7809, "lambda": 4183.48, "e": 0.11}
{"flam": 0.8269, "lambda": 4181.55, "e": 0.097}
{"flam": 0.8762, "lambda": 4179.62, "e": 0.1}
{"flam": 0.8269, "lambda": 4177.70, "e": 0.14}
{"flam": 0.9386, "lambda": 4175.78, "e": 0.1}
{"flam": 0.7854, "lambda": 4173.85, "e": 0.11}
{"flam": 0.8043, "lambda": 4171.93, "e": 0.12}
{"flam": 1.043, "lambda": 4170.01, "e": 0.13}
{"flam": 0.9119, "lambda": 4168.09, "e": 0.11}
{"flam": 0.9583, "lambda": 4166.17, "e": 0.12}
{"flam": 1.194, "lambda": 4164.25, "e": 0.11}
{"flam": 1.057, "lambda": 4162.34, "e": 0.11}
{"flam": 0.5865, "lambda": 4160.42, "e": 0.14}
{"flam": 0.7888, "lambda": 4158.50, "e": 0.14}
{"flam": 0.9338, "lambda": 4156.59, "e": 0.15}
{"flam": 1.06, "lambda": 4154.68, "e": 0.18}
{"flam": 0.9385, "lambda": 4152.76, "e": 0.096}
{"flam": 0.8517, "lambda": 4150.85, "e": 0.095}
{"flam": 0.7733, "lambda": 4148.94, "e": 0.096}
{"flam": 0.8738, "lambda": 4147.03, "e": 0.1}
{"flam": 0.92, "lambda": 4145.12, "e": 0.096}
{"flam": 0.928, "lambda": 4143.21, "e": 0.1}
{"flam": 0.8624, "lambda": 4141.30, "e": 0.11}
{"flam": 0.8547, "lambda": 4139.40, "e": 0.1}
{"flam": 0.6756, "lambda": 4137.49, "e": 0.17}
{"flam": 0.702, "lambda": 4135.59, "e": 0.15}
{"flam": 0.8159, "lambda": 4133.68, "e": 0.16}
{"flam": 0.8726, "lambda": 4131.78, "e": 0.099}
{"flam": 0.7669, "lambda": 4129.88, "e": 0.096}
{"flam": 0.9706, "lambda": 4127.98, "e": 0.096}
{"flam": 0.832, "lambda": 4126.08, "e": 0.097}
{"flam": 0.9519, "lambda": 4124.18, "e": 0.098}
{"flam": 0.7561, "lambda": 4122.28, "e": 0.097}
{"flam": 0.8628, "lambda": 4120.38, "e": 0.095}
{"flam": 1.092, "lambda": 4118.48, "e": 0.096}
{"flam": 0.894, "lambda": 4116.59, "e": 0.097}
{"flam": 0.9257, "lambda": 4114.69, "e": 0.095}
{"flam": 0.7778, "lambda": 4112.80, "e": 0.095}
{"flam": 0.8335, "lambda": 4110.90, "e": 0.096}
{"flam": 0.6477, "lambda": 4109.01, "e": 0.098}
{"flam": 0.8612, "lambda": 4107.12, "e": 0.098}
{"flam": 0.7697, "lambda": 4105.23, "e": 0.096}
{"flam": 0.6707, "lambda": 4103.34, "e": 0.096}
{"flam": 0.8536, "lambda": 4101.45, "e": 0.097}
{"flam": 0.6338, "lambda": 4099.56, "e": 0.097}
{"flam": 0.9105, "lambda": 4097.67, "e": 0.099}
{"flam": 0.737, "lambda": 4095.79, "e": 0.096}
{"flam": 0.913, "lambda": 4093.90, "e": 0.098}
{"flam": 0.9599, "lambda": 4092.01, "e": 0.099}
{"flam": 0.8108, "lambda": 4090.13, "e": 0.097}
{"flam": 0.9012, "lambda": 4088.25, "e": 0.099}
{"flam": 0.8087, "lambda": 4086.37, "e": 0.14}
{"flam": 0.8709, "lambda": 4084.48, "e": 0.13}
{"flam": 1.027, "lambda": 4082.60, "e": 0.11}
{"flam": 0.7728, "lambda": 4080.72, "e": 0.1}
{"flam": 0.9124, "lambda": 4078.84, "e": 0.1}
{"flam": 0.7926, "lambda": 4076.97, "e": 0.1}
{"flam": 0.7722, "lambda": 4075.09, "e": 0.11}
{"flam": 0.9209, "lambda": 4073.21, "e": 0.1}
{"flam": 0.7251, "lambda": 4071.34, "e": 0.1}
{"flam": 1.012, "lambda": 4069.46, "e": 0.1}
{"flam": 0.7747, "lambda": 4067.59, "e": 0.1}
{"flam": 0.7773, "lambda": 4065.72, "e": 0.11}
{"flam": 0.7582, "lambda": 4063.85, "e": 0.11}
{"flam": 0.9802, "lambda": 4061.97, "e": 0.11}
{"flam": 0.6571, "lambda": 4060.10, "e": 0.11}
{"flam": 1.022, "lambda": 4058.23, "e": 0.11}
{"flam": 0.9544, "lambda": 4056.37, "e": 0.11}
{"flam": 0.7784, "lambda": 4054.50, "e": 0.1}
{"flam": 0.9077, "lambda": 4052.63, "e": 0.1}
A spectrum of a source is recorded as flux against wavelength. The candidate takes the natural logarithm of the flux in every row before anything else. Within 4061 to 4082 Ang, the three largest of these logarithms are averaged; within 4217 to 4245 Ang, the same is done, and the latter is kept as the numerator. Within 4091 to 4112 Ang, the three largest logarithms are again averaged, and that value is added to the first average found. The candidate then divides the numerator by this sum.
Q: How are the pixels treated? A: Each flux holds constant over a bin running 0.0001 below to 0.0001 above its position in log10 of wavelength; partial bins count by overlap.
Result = -0.02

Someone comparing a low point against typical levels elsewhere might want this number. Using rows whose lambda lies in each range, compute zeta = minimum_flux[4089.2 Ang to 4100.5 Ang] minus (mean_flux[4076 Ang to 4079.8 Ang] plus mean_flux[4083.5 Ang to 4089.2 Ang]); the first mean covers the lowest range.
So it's -1.08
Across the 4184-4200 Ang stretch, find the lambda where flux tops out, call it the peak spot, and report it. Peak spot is 4189.26 Ang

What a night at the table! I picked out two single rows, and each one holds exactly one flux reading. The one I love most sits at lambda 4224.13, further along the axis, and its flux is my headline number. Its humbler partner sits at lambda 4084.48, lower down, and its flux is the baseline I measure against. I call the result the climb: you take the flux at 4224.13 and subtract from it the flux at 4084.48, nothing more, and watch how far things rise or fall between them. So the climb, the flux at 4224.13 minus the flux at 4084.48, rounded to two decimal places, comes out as -0.17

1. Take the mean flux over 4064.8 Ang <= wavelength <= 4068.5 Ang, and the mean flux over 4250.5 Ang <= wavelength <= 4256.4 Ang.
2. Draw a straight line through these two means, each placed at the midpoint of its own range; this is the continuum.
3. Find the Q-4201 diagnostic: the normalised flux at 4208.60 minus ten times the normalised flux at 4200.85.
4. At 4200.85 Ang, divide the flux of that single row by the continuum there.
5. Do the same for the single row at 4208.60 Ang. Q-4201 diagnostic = -6.8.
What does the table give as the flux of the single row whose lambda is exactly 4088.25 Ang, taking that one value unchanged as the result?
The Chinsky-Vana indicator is 0.9012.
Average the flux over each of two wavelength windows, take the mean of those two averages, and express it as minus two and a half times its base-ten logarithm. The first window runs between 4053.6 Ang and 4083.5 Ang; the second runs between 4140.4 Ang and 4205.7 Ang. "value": 0.160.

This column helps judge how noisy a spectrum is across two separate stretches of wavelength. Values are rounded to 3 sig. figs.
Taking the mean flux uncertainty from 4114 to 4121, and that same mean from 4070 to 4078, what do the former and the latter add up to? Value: 0.198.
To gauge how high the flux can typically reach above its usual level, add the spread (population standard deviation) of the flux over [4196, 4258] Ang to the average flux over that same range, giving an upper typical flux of 0.99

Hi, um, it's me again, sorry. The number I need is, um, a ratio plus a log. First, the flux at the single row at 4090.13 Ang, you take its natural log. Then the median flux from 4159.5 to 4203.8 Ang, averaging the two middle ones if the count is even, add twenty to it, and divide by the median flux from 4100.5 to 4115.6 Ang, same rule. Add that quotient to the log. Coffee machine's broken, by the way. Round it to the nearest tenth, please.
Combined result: 25.6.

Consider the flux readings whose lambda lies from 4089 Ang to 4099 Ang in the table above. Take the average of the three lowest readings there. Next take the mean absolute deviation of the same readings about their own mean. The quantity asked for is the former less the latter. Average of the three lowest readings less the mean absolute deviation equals 0.75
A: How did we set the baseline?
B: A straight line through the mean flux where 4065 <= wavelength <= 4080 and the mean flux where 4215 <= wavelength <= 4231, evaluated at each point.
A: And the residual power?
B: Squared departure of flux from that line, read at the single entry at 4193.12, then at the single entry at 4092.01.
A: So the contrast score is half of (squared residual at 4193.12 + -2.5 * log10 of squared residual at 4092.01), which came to 2.3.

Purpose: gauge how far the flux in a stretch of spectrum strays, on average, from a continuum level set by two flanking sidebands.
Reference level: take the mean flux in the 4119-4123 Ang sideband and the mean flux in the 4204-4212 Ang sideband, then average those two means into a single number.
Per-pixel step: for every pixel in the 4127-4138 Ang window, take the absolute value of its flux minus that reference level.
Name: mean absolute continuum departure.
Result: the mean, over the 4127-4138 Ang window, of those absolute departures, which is 0.10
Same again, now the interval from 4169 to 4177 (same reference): 0.10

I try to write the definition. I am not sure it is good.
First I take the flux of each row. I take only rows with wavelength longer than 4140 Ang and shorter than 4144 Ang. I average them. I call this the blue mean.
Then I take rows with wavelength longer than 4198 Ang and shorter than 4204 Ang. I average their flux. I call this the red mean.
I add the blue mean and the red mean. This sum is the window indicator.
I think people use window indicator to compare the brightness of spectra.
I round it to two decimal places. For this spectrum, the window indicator 1.66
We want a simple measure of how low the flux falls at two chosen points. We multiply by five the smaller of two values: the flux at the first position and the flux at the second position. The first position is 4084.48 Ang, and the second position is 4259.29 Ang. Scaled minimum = 4.4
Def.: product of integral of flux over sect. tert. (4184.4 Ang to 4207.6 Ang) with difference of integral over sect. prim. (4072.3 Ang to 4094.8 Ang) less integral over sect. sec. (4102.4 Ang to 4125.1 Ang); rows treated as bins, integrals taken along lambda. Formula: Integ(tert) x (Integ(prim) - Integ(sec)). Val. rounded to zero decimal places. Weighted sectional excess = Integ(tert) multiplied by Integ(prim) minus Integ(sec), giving 12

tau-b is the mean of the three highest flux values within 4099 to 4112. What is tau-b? 0.85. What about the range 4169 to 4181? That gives 0.95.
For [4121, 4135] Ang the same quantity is 0.93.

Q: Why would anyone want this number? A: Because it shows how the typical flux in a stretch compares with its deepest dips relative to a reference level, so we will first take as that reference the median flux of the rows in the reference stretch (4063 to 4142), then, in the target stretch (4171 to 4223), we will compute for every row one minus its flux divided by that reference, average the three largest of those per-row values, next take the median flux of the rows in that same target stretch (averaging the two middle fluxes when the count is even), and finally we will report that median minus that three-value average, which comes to 0.72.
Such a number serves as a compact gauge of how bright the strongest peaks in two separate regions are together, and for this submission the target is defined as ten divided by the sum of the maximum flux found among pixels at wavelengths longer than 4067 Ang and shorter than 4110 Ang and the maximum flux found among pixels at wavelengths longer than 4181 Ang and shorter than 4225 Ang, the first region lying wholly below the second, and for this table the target 4.82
